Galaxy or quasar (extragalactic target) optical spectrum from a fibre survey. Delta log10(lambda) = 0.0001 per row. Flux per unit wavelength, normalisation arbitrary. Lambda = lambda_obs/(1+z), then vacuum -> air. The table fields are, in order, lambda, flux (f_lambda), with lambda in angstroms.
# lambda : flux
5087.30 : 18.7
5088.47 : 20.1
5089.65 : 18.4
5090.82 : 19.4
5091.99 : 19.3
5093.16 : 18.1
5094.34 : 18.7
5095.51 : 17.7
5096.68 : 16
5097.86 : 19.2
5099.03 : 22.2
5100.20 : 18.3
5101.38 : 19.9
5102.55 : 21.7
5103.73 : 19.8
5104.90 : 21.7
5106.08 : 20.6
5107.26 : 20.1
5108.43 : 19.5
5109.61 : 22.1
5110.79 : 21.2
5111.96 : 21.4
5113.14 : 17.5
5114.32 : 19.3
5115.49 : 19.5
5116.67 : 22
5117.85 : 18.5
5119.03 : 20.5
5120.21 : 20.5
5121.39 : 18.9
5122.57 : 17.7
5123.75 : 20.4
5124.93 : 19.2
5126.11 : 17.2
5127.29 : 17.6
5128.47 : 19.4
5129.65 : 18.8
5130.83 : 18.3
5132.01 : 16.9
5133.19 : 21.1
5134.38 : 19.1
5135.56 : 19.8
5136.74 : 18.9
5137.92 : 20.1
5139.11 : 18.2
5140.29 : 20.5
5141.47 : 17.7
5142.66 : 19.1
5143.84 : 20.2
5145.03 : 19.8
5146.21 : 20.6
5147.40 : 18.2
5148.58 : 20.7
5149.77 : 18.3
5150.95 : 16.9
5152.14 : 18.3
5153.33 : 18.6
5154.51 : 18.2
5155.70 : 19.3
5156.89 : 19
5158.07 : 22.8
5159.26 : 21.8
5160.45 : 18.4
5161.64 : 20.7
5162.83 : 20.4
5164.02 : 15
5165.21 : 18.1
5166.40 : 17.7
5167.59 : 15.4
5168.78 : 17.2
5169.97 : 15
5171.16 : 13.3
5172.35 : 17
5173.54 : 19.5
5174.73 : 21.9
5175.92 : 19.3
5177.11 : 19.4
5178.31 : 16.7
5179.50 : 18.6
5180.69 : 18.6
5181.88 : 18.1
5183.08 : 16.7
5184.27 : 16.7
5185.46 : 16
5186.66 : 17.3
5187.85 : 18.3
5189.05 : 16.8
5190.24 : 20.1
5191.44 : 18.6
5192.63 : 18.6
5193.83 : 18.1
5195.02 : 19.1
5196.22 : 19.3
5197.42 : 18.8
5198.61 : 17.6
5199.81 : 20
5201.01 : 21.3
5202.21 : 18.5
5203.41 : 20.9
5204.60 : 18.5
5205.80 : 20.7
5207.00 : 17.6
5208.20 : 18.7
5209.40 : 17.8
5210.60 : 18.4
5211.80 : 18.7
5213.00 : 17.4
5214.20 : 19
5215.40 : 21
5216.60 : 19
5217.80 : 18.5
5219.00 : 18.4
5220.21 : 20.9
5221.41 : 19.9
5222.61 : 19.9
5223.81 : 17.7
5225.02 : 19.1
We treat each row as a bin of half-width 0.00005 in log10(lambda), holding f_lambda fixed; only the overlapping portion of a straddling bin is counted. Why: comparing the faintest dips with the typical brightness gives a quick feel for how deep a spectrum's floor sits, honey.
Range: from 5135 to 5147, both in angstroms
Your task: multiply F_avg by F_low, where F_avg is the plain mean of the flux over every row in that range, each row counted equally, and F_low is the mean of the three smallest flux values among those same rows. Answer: 356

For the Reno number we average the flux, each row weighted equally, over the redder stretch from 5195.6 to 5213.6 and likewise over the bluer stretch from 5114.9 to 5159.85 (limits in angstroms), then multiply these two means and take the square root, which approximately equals 19.11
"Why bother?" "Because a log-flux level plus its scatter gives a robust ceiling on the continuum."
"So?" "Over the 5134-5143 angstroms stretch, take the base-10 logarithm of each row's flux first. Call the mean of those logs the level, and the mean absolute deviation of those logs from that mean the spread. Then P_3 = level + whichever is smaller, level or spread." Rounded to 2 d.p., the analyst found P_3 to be 1.30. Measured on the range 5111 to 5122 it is 1.32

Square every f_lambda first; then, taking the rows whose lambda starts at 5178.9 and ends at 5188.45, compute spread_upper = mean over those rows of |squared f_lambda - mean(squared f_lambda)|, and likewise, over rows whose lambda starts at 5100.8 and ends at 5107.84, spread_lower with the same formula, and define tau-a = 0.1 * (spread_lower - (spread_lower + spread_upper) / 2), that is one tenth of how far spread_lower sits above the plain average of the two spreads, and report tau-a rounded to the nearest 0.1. 0.0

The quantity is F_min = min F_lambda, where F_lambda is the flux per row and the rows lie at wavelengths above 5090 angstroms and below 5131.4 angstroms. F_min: 16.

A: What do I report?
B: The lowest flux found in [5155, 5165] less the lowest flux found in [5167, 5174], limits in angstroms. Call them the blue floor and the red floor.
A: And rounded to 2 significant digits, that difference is 1.7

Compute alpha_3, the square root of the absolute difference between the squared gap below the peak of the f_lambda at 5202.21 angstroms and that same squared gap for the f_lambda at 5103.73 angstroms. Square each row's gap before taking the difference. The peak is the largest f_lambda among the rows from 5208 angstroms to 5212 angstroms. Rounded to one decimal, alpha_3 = 1.1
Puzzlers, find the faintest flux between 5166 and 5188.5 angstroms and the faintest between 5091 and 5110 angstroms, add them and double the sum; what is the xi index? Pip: 59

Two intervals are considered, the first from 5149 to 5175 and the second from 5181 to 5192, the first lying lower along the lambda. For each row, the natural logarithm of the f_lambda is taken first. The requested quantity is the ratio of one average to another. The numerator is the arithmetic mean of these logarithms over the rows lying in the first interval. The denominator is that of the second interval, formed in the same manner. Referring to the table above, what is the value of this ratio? 1.01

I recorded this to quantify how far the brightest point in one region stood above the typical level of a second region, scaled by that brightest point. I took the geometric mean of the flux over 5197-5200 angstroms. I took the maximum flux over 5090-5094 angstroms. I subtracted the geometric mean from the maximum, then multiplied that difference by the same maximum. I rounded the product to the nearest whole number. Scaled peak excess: 12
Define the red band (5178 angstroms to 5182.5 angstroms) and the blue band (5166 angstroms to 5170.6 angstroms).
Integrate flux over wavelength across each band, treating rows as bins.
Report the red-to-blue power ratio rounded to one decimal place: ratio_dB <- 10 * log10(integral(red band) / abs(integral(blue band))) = 0.4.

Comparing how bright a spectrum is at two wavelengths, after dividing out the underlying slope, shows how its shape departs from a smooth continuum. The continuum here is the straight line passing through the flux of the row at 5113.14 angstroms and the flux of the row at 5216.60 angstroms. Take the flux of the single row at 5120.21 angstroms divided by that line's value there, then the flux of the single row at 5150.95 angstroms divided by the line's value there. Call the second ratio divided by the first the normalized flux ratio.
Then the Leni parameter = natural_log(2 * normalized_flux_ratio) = 0.48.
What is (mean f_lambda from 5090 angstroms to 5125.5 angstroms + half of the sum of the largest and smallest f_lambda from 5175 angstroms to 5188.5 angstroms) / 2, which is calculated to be 18.7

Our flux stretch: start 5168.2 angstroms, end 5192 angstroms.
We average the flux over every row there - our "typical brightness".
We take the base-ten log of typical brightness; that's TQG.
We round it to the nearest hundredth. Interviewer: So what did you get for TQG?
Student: 1.25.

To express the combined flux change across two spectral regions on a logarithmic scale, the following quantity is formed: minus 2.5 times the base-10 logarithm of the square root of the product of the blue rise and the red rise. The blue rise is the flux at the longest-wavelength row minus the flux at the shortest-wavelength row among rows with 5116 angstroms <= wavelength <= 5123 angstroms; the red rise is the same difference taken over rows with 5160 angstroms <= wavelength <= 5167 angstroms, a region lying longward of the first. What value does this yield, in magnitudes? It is -0.60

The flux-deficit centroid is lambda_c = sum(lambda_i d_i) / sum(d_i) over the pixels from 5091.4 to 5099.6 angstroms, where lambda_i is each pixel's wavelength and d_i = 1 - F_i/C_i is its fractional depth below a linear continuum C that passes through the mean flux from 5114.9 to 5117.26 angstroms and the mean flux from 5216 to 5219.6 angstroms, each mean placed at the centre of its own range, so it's 5094.9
